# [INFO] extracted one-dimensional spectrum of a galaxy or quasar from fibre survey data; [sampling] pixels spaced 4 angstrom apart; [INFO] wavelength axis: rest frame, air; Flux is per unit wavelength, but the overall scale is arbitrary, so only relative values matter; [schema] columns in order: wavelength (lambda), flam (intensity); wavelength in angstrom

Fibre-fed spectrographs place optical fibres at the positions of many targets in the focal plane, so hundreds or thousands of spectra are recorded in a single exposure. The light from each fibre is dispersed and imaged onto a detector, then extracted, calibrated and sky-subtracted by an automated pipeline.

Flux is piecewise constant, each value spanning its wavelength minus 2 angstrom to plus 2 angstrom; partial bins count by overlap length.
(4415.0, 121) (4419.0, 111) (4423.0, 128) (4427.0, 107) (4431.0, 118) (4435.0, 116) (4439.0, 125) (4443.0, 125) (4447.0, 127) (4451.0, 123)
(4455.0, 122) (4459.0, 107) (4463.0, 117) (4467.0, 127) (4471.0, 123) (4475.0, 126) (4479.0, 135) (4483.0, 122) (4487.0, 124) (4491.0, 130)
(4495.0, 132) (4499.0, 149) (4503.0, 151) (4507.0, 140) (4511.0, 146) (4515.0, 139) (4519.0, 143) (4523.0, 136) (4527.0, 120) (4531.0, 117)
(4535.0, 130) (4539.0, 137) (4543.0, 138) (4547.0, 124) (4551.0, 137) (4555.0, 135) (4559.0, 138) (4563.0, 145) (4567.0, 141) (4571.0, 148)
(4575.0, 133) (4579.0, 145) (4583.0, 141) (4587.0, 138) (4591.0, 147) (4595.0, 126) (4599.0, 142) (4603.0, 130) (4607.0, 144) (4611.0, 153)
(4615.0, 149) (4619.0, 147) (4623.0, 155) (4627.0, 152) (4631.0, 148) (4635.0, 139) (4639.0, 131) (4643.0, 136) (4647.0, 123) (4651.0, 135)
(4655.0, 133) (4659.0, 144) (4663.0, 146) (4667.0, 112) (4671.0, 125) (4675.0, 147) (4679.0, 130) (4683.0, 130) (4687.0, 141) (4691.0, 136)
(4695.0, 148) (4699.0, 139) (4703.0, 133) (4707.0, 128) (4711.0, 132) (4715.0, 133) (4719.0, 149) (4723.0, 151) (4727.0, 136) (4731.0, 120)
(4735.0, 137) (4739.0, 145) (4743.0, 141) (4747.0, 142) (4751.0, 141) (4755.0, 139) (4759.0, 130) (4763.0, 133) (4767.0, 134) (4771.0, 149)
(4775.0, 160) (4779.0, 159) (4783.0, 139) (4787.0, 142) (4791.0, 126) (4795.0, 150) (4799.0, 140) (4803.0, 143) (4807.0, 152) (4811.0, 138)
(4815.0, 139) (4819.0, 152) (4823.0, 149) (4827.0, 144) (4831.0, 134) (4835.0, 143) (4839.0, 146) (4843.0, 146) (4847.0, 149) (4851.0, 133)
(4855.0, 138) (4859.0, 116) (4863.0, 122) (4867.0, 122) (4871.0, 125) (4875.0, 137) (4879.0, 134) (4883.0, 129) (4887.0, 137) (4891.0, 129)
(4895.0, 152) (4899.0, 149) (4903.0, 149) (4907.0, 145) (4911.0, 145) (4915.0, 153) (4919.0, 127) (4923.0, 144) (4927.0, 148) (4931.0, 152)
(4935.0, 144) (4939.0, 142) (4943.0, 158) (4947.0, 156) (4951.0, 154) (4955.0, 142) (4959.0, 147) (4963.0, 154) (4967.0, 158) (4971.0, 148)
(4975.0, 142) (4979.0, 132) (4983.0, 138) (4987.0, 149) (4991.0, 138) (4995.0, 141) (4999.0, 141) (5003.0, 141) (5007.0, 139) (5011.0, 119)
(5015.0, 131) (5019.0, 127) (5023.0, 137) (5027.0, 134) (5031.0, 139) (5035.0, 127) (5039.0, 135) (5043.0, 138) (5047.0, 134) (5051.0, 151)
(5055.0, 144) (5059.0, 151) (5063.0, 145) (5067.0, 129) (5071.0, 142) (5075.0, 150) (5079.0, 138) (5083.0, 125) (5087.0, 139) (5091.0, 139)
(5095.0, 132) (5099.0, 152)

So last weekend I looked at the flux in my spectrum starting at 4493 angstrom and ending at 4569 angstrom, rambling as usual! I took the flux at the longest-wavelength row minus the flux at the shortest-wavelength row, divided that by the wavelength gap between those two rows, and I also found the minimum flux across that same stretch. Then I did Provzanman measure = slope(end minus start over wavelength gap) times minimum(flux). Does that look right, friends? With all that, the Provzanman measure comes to 15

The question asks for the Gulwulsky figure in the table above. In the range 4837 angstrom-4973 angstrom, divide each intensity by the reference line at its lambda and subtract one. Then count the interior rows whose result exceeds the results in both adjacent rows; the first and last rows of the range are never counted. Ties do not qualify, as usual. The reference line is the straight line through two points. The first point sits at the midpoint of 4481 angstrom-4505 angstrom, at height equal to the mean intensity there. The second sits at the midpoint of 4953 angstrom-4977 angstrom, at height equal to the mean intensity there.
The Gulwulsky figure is 10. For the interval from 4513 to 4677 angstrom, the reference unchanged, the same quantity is 13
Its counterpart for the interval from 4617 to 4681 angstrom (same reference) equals 5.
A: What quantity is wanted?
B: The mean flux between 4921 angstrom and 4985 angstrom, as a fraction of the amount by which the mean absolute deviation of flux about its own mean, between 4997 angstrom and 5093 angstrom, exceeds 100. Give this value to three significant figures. -1.57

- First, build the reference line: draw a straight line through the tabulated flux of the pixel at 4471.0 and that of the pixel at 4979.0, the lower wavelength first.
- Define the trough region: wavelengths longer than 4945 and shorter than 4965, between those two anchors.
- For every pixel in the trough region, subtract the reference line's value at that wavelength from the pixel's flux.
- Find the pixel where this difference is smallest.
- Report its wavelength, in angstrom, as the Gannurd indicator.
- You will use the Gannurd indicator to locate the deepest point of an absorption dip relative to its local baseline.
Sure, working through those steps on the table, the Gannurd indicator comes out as 4955.0 angstrom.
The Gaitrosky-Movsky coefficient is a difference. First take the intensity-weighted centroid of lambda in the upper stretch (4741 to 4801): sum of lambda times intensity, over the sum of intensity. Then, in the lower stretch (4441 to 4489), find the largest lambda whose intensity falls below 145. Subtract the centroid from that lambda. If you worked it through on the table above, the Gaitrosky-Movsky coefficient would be -284.2 angstrom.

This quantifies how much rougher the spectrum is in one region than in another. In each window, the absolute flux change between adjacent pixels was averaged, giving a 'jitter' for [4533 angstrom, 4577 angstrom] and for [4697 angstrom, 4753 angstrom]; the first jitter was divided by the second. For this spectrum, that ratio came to 0.99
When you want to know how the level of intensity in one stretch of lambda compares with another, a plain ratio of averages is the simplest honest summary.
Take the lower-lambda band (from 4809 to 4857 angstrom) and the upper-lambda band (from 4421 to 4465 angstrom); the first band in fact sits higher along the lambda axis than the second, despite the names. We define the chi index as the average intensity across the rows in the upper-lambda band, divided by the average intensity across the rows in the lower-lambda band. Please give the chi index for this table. 0.84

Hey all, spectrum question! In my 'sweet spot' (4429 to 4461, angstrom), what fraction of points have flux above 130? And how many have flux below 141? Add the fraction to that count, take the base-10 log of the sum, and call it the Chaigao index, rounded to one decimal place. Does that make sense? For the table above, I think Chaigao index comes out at 0.9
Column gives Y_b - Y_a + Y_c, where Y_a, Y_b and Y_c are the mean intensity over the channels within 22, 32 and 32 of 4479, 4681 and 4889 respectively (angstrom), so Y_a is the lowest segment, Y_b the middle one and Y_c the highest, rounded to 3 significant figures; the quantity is 144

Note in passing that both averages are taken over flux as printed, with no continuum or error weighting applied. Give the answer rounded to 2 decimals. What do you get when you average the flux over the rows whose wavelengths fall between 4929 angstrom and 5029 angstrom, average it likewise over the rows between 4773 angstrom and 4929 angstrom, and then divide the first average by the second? 1.01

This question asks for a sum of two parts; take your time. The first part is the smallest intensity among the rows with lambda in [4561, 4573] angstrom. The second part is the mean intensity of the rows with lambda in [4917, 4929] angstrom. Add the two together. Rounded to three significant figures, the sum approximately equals 281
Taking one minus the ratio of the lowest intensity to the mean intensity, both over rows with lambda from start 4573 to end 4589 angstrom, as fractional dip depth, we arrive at 0.045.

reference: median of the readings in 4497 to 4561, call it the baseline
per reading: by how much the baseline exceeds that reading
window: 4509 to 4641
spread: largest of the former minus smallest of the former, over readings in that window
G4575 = 38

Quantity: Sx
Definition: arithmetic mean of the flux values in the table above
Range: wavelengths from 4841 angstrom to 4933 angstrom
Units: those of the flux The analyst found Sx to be 138.3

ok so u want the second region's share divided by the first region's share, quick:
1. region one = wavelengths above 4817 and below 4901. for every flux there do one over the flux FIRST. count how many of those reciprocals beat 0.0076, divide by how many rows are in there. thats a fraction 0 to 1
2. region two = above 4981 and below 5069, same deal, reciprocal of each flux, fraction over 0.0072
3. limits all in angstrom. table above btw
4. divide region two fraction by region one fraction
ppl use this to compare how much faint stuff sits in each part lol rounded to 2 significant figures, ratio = 1.9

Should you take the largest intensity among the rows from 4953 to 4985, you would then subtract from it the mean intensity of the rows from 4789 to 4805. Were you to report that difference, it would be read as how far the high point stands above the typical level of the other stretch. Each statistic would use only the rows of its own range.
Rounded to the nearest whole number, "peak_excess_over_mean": 18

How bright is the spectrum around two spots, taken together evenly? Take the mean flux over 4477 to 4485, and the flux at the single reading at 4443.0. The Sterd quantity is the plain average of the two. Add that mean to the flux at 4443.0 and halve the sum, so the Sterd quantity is 127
